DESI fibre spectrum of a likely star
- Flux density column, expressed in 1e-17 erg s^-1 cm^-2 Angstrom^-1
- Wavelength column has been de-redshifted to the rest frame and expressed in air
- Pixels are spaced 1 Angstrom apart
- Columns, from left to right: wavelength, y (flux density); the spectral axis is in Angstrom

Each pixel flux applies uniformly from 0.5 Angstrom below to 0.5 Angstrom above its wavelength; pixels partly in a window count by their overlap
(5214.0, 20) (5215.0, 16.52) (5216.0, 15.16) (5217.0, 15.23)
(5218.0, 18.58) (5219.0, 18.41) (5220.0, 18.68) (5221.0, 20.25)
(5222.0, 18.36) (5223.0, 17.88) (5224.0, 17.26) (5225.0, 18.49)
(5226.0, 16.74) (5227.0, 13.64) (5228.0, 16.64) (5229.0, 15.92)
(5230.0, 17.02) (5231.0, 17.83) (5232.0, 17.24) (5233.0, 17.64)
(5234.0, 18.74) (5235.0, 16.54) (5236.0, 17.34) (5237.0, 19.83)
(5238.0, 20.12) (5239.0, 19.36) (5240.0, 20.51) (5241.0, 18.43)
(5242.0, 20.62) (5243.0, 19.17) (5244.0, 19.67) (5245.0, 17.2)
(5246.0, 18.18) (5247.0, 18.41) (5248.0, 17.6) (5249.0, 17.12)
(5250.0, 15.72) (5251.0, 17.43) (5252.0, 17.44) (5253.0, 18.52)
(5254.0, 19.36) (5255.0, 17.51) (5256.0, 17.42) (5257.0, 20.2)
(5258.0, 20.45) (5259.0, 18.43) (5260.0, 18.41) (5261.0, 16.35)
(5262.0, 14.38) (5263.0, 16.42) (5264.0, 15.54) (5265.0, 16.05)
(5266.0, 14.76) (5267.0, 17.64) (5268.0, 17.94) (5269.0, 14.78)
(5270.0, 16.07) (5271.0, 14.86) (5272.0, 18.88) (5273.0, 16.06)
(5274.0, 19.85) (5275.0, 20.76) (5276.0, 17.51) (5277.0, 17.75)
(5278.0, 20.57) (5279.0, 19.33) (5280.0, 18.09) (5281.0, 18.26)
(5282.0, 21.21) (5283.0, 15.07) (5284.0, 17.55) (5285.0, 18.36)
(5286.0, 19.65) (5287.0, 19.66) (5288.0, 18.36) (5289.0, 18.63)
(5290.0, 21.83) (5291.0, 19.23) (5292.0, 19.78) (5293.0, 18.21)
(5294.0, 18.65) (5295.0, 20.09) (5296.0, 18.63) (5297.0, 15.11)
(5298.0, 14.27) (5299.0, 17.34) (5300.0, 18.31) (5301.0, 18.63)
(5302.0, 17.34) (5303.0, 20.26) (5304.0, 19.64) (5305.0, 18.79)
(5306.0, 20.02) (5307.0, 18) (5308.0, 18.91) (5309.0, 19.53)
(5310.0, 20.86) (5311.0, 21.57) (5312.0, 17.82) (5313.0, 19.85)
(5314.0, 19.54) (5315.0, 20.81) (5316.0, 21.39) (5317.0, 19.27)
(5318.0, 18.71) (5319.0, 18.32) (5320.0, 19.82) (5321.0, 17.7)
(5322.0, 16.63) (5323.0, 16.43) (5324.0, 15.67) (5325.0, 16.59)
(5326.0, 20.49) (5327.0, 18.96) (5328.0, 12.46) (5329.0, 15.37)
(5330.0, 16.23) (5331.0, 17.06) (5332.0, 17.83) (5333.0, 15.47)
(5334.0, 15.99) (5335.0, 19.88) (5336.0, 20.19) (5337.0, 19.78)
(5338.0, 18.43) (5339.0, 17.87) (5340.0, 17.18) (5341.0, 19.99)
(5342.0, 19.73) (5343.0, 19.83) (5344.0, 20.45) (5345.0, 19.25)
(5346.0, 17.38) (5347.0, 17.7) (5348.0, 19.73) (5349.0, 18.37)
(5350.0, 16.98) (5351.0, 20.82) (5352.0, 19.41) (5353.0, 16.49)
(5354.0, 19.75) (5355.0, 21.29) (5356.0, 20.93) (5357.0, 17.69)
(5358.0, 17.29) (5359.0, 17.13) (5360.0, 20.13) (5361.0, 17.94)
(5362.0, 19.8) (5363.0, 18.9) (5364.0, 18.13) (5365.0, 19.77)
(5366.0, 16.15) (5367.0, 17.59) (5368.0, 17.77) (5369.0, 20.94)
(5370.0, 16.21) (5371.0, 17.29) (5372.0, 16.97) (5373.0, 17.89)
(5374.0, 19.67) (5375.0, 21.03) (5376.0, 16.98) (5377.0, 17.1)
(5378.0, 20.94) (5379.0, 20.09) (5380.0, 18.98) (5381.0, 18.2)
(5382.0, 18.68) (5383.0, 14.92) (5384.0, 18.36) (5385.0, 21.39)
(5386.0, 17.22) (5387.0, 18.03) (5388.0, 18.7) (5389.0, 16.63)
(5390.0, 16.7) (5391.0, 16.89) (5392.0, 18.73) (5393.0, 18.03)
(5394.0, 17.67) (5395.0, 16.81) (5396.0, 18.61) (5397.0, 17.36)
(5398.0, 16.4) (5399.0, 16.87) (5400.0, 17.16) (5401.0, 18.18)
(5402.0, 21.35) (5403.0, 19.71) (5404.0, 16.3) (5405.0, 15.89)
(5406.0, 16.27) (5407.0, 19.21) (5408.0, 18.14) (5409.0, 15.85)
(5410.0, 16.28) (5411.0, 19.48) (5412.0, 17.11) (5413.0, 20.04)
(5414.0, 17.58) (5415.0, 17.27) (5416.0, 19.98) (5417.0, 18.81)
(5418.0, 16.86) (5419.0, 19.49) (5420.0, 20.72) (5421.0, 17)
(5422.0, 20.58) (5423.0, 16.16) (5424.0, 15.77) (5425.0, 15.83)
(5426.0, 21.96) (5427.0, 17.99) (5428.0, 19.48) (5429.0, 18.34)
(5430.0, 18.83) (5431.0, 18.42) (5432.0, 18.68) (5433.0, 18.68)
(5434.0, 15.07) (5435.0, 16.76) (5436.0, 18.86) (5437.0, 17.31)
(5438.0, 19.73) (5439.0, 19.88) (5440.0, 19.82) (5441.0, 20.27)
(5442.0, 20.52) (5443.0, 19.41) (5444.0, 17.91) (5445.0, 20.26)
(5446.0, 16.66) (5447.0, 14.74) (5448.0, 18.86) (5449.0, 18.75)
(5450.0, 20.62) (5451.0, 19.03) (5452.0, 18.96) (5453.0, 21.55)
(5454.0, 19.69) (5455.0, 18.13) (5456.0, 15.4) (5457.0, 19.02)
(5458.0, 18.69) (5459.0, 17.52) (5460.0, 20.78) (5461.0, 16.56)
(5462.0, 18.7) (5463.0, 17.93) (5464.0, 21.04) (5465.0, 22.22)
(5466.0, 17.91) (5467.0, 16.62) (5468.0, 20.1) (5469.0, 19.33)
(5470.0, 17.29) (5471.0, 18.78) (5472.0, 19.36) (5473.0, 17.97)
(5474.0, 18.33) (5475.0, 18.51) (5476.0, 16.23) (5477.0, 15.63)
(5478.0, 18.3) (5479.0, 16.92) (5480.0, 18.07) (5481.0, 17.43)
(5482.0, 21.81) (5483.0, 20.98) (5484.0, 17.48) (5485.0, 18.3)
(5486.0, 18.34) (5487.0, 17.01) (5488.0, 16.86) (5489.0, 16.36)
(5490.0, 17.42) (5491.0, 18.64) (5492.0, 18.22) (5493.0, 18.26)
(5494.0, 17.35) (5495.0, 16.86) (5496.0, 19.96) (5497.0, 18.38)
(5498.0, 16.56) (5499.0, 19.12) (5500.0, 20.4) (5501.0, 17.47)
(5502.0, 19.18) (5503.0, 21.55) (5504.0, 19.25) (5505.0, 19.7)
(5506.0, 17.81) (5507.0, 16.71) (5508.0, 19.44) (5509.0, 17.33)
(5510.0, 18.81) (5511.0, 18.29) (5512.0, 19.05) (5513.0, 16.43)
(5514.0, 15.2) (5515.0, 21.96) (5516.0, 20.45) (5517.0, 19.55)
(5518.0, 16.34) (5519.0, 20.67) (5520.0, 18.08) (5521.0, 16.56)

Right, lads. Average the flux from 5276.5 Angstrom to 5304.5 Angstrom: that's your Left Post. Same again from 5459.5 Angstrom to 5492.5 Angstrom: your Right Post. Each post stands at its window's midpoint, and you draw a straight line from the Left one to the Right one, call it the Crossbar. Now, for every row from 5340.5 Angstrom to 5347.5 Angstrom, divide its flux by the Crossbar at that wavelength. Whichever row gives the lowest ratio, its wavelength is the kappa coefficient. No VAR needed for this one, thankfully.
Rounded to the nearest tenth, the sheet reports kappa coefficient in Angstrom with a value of 5346.0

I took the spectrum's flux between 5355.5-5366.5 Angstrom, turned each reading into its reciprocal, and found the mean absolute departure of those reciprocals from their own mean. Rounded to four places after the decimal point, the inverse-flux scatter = 0.0036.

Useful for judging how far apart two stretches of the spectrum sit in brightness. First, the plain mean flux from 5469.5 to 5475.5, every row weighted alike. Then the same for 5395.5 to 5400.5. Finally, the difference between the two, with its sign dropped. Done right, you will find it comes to 1.1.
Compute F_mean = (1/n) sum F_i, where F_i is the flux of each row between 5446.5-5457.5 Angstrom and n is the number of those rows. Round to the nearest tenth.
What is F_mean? 18.6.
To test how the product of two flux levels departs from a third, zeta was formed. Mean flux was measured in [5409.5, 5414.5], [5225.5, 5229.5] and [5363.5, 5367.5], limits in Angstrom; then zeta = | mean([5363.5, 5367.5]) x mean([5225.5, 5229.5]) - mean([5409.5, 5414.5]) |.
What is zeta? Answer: 264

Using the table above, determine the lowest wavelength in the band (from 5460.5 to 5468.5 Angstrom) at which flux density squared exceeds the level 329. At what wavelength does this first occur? 5462.0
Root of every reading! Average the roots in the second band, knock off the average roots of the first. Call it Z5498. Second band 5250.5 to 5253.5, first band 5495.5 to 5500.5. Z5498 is -0.12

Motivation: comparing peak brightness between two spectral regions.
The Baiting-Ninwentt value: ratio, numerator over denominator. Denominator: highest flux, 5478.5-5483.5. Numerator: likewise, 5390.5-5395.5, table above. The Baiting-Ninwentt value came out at 0.86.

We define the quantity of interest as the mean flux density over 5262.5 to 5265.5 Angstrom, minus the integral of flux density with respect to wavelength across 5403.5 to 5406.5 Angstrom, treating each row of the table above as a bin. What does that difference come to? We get -32.5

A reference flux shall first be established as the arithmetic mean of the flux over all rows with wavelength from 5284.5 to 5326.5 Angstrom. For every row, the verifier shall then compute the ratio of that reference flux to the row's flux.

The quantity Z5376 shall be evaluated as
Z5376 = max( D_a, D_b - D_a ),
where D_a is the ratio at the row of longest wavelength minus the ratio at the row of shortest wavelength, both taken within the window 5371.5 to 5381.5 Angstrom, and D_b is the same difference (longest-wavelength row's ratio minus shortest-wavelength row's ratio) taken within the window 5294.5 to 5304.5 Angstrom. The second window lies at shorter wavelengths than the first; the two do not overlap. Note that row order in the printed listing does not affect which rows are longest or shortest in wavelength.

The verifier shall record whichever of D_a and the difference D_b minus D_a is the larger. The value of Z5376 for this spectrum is 0.10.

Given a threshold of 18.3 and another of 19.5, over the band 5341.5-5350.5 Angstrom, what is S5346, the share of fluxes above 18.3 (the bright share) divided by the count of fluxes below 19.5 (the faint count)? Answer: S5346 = 0.13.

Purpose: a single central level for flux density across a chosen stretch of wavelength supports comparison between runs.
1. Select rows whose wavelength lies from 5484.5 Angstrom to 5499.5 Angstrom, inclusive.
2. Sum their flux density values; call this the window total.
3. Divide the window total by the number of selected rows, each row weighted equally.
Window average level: 17.8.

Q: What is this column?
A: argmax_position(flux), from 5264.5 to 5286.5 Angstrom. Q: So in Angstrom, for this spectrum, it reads 5282.0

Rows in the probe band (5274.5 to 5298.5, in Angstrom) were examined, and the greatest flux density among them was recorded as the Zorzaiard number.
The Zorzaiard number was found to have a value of 21.83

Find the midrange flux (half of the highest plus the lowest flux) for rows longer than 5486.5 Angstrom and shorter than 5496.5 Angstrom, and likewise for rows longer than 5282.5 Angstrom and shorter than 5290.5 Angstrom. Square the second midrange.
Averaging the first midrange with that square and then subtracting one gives 178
